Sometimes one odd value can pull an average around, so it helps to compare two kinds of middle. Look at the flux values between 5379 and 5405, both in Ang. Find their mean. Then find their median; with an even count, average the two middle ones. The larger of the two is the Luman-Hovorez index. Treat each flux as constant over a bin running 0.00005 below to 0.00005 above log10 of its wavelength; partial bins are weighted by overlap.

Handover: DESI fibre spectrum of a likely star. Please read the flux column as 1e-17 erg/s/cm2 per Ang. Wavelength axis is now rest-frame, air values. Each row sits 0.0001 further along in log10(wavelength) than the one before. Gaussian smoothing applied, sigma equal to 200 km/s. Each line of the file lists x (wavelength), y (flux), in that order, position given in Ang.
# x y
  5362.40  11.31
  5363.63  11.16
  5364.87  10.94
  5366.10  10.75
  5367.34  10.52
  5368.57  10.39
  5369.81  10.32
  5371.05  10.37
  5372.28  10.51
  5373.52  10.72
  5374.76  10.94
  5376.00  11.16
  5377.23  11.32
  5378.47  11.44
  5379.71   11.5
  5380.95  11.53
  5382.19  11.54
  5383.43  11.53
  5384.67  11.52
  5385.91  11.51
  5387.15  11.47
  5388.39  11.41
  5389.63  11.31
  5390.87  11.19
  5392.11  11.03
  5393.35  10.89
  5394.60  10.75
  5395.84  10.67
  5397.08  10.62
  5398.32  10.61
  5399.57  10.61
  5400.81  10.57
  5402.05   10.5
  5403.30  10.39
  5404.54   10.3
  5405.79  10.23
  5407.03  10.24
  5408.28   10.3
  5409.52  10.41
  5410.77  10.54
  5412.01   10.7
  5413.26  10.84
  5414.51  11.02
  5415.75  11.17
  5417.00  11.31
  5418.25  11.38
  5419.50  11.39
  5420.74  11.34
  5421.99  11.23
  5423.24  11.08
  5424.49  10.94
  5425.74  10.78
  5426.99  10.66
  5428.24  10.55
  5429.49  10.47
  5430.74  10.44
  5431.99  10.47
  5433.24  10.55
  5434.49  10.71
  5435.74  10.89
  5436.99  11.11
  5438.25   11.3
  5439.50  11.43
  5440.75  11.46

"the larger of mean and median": 11.0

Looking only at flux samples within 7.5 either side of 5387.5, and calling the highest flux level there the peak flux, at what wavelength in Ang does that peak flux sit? 5382.19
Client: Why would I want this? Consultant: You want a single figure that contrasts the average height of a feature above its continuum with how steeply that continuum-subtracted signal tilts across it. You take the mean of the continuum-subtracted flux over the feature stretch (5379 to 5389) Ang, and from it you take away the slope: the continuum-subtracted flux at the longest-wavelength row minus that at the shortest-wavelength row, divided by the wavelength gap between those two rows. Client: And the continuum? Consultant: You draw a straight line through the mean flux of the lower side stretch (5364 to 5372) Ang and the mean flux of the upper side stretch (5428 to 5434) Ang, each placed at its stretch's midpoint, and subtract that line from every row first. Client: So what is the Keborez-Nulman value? 1.0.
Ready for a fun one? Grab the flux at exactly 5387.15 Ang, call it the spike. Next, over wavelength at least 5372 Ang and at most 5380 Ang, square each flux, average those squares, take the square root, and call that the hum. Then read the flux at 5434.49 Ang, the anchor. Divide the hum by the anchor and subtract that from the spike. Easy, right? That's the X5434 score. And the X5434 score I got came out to 10.4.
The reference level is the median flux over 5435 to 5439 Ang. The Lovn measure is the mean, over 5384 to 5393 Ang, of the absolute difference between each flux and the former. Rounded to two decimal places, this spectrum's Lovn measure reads 0.26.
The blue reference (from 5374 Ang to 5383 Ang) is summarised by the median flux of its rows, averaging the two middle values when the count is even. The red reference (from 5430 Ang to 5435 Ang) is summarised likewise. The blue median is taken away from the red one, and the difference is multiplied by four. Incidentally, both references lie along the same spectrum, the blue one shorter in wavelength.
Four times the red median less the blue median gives -4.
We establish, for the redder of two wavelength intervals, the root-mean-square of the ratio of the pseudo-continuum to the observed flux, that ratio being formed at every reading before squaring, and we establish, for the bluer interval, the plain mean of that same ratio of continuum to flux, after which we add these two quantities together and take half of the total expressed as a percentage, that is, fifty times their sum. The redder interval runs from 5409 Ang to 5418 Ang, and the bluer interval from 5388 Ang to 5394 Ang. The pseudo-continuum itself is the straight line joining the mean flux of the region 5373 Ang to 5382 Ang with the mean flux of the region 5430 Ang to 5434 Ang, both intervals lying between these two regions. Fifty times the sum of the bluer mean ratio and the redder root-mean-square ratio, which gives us 99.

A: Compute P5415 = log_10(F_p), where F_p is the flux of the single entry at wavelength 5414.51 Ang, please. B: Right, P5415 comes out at 1.04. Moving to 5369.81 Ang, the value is 1.01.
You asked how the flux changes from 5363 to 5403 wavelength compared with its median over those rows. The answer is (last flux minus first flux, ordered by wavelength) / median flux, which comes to -0.060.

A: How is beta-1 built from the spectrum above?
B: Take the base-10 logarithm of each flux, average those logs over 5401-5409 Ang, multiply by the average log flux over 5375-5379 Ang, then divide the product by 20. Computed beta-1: 0.0534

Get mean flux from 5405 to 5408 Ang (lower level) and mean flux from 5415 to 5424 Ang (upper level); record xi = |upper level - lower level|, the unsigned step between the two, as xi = 1.0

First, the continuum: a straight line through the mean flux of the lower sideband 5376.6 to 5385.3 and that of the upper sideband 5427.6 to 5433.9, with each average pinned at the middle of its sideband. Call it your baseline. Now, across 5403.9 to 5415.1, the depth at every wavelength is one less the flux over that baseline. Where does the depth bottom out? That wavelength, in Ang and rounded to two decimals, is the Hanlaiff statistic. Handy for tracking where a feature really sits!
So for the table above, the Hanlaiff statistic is 5414.51 Ang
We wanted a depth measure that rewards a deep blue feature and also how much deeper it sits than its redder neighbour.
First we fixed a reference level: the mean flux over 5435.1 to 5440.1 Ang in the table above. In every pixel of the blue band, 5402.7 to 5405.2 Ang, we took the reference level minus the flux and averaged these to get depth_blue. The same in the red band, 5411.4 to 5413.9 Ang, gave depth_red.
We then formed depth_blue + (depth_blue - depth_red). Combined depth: 1.26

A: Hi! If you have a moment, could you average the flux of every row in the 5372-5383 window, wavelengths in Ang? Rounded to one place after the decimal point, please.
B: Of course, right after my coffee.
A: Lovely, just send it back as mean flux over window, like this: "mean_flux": 11.2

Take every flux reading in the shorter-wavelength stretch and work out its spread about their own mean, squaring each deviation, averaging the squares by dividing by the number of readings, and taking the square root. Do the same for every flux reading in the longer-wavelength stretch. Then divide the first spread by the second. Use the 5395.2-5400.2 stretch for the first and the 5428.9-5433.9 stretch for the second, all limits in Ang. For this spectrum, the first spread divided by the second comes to 0.61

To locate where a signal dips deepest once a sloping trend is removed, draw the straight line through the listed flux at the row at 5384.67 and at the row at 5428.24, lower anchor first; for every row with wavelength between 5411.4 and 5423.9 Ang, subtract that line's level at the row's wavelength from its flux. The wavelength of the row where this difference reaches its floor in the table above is 5412.01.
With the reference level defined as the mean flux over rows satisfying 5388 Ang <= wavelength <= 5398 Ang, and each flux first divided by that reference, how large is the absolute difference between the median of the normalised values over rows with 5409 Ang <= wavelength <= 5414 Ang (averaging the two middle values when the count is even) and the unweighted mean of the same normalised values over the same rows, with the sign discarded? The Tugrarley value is 0.000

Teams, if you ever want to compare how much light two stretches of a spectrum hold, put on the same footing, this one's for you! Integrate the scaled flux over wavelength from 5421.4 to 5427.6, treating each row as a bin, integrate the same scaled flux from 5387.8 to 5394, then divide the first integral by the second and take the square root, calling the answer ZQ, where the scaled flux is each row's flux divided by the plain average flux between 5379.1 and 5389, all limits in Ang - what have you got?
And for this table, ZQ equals 0.99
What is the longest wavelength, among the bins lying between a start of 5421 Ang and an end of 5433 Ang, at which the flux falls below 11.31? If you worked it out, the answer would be 5431.99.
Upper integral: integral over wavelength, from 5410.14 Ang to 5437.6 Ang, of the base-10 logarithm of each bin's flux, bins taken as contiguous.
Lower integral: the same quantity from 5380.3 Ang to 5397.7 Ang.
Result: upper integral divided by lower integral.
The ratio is 1.56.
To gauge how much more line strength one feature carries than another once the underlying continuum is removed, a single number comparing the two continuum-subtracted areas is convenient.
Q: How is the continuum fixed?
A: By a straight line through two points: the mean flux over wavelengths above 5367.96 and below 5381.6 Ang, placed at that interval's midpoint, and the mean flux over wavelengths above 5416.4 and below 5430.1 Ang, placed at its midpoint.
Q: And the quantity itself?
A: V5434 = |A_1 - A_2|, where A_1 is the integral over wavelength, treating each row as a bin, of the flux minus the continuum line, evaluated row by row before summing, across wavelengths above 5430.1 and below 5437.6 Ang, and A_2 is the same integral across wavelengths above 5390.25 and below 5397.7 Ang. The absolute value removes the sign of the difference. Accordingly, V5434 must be 2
